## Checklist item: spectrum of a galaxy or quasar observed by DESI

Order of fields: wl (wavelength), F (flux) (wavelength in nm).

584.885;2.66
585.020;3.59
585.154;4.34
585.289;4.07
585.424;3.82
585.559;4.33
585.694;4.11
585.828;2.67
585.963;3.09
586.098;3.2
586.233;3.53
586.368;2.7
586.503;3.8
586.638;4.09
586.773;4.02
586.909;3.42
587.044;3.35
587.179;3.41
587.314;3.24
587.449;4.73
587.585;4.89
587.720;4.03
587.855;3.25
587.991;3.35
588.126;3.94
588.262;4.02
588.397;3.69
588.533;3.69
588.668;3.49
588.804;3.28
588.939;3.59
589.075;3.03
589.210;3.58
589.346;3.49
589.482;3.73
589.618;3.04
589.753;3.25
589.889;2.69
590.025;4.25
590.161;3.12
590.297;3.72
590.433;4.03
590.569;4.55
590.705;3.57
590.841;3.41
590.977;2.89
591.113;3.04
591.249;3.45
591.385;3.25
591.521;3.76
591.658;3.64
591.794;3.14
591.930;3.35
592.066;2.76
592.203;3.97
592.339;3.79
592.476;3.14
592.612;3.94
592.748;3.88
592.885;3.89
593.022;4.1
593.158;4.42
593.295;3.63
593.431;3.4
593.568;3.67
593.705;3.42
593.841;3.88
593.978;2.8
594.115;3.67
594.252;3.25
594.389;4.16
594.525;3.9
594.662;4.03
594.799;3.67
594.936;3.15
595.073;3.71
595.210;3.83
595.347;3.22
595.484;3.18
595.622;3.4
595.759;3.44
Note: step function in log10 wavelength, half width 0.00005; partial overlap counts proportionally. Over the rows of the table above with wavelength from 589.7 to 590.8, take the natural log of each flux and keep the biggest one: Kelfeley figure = 1.52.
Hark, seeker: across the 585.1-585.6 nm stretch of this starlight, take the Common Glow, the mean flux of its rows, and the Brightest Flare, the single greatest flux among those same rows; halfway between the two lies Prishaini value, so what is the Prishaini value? 4.2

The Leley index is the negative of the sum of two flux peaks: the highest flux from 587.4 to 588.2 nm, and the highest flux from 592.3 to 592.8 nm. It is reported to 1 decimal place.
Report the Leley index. -8.8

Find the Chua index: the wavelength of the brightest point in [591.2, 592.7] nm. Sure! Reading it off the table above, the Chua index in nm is 592.203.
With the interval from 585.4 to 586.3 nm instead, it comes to 585.559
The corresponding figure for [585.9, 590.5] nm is 587.585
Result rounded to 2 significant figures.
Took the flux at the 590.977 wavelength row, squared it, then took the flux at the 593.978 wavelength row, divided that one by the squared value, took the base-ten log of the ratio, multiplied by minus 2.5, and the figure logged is 1.2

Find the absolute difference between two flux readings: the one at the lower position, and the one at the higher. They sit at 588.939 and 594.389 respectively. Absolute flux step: 0.6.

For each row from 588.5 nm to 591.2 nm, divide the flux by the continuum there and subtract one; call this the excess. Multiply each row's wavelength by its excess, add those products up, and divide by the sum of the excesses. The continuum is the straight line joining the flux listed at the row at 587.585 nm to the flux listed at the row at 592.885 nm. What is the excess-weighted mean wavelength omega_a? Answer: 589.73 nm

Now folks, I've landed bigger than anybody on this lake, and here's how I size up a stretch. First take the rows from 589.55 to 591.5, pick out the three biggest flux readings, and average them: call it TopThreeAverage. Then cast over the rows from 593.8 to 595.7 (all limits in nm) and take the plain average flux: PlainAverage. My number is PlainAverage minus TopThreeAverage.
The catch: -0.72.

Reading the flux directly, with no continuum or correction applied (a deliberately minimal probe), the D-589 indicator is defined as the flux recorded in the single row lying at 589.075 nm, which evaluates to 3.03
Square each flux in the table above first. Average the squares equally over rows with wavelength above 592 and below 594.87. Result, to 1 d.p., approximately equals 13.7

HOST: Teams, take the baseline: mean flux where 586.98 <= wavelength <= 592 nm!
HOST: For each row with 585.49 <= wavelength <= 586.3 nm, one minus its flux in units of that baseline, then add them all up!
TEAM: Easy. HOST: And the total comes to 0.1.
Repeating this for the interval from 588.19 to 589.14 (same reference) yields 0.0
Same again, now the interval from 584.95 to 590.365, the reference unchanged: -0.6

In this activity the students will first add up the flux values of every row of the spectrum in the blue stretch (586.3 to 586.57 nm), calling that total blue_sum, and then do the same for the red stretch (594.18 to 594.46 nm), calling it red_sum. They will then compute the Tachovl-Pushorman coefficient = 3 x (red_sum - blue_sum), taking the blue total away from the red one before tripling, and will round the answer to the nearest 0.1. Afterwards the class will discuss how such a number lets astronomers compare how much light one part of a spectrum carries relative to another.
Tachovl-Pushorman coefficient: 2.7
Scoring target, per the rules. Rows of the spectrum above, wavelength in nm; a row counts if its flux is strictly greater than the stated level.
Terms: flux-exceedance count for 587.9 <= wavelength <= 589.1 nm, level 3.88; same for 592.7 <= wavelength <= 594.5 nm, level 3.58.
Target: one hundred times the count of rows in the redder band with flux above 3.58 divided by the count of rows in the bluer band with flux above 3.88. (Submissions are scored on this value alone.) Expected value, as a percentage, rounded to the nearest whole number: 450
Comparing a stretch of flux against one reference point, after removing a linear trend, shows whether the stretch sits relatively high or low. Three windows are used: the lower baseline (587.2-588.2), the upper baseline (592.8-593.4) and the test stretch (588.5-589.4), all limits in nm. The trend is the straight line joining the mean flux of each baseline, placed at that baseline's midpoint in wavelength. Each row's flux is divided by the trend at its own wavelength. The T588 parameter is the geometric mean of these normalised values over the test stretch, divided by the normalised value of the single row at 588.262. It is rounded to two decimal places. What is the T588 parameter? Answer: 0.85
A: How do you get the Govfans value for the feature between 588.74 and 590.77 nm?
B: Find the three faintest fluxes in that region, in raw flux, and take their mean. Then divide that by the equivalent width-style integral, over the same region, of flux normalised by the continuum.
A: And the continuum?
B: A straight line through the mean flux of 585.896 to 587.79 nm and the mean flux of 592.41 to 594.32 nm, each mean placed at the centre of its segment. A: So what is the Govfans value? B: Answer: 1.49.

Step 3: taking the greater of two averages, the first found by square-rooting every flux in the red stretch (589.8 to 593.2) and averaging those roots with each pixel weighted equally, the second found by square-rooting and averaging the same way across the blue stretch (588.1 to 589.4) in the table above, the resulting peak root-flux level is 1.89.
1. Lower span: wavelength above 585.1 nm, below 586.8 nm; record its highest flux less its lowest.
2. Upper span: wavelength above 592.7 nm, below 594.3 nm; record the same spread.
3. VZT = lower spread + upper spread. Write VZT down 3.3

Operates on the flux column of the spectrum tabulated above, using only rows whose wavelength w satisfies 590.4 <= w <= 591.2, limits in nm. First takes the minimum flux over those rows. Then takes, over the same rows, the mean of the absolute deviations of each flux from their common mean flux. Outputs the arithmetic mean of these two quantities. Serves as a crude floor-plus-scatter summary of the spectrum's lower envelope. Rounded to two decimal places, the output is 1.68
